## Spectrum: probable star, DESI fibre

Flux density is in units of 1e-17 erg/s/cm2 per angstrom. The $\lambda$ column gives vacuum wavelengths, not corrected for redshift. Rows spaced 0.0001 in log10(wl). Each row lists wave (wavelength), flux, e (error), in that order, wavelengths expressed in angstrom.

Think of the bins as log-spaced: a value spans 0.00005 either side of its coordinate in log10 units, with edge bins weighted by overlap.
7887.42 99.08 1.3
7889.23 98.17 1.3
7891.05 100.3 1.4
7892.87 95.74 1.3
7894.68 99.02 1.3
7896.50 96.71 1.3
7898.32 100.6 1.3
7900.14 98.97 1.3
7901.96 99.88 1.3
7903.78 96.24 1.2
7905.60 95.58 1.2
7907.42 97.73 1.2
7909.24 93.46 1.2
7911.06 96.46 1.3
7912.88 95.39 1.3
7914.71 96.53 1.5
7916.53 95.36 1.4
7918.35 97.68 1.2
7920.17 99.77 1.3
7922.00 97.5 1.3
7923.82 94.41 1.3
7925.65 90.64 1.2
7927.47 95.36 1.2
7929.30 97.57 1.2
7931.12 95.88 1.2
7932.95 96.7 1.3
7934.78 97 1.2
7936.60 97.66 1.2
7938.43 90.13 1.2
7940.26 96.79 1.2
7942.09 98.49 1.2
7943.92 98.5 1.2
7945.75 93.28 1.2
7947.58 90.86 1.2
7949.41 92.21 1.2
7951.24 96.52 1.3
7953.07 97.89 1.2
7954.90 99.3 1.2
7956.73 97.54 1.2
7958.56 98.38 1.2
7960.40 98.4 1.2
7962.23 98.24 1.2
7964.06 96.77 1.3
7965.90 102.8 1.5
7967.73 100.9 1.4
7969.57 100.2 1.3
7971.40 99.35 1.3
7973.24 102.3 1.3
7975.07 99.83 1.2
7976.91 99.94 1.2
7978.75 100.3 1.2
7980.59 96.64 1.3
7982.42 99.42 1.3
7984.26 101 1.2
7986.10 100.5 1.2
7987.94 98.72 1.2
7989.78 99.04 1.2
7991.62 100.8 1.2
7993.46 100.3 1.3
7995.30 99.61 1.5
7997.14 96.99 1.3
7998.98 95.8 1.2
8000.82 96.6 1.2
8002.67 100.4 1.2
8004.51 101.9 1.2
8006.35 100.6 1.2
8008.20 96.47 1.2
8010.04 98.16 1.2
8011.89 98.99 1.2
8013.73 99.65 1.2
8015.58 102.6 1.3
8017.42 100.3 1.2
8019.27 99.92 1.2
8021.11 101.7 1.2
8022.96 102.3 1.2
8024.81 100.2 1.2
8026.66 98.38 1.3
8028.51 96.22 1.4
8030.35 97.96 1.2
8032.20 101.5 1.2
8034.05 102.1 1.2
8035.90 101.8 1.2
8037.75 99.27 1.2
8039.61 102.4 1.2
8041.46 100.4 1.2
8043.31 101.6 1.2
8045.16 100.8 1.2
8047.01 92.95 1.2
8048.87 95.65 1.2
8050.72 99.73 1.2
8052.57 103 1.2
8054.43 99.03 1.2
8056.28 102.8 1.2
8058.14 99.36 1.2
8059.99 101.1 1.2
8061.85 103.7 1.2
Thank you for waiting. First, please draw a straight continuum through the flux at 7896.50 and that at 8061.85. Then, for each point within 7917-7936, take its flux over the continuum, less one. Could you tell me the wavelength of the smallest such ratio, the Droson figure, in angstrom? 7925.65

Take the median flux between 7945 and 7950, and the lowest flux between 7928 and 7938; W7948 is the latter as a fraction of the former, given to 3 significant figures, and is 1.04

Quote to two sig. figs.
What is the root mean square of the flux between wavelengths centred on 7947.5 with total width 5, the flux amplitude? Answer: 92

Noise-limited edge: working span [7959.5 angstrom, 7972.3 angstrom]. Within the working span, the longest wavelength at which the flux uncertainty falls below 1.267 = 7962.23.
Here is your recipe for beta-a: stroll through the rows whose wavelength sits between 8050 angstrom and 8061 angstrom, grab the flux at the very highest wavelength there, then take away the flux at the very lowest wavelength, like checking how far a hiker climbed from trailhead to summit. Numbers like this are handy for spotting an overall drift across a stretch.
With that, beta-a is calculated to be 1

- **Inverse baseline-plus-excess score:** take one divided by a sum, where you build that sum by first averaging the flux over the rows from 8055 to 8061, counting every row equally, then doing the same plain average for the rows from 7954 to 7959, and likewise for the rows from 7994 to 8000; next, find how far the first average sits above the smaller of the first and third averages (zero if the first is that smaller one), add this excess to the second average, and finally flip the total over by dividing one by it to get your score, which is 0.0098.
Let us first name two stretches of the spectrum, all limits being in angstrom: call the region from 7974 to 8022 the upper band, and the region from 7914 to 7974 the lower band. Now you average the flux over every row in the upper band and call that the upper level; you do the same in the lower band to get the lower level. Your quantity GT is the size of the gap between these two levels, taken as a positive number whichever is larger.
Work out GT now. 2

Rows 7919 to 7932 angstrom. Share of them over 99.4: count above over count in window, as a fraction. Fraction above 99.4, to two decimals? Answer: 0.14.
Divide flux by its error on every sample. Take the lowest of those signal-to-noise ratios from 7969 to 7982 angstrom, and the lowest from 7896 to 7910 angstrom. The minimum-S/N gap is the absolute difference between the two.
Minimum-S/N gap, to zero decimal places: 0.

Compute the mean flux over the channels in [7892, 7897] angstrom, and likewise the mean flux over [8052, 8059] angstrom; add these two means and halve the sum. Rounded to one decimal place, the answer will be 99.1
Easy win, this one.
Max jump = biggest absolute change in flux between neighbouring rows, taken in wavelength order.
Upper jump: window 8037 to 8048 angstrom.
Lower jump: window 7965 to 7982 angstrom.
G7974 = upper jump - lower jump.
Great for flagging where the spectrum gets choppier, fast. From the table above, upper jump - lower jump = 4.2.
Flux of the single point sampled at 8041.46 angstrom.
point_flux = 100.4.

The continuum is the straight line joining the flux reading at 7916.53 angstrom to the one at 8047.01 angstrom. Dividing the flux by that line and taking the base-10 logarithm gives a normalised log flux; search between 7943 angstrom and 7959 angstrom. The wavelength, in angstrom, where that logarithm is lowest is 7947.58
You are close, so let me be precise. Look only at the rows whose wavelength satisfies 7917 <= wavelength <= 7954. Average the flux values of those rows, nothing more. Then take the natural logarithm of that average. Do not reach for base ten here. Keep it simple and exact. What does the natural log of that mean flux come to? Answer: 4.56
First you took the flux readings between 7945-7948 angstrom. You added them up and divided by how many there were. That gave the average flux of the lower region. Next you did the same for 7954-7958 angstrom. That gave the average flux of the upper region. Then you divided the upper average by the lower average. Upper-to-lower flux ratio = 1.07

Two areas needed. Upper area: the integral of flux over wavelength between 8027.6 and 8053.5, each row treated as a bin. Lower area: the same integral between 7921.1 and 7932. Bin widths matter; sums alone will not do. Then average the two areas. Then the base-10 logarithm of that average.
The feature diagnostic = 3.26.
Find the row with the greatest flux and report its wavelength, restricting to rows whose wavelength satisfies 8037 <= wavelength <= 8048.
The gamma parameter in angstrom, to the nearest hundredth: 8039.61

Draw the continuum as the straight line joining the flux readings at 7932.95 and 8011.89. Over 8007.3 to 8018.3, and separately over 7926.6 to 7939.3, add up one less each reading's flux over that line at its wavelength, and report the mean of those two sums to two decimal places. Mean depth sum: 0.02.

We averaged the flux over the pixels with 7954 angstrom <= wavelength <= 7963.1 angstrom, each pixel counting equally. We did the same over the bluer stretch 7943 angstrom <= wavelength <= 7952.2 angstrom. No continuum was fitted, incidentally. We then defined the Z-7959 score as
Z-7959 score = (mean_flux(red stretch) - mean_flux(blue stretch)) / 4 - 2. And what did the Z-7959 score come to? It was -0.98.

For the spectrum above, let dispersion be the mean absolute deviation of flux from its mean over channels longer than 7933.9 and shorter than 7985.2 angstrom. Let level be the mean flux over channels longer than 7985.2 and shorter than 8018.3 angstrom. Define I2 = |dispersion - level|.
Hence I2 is 97.1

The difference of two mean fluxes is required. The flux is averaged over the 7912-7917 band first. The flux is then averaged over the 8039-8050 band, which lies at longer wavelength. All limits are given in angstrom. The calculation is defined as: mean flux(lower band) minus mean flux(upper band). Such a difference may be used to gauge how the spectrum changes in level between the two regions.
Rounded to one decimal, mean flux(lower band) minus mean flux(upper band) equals -3.2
